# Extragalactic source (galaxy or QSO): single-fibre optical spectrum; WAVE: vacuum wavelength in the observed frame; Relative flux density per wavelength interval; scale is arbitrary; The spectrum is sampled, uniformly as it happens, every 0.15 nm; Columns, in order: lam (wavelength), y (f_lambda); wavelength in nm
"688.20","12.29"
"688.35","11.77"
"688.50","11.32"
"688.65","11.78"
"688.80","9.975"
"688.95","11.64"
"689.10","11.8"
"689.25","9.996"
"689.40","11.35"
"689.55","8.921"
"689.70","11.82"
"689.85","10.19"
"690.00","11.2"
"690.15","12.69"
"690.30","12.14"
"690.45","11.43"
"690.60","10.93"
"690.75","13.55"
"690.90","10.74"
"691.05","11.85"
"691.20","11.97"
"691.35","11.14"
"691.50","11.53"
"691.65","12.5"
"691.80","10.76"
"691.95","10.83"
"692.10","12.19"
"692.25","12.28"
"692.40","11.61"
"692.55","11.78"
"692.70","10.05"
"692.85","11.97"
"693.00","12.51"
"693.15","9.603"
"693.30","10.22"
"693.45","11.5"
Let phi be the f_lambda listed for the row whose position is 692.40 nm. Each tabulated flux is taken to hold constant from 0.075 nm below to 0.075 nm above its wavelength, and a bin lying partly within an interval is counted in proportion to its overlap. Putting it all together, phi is 11.61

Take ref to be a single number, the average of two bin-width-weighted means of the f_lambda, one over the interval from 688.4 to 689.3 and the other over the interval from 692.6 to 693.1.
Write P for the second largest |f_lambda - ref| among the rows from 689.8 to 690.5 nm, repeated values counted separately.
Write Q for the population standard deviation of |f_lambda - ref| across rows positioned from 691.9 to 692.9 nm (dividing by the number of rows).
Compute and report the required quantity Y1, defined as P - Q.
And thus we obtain 0.8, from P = 1.09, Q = 0.30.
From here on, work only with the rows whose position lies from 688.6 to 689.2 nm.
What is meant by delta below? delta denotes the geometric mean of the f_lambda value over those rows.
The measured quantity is 11.3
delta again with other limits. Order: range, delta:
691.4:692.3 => 11.7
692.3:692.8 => 11.1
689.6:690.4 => 11.6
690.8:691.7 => 11.6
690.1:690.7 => 11.8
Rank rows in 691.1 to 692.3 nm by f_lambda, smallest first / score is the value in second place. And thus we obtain 10.83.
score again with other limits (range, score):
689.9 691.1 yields 10.93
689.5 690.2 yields 10.19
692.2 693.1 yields 11.61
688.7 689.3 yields 9.996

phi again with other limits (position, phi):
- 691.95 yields 10.83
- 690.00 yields 11.2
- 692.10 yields 12.19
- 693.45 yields 11.5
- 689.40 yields 11.35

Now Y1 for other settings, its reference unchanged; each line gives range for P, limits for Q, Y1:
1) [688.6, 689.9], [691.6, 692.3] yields 1.0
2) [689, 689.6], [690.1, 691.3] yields 0.6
